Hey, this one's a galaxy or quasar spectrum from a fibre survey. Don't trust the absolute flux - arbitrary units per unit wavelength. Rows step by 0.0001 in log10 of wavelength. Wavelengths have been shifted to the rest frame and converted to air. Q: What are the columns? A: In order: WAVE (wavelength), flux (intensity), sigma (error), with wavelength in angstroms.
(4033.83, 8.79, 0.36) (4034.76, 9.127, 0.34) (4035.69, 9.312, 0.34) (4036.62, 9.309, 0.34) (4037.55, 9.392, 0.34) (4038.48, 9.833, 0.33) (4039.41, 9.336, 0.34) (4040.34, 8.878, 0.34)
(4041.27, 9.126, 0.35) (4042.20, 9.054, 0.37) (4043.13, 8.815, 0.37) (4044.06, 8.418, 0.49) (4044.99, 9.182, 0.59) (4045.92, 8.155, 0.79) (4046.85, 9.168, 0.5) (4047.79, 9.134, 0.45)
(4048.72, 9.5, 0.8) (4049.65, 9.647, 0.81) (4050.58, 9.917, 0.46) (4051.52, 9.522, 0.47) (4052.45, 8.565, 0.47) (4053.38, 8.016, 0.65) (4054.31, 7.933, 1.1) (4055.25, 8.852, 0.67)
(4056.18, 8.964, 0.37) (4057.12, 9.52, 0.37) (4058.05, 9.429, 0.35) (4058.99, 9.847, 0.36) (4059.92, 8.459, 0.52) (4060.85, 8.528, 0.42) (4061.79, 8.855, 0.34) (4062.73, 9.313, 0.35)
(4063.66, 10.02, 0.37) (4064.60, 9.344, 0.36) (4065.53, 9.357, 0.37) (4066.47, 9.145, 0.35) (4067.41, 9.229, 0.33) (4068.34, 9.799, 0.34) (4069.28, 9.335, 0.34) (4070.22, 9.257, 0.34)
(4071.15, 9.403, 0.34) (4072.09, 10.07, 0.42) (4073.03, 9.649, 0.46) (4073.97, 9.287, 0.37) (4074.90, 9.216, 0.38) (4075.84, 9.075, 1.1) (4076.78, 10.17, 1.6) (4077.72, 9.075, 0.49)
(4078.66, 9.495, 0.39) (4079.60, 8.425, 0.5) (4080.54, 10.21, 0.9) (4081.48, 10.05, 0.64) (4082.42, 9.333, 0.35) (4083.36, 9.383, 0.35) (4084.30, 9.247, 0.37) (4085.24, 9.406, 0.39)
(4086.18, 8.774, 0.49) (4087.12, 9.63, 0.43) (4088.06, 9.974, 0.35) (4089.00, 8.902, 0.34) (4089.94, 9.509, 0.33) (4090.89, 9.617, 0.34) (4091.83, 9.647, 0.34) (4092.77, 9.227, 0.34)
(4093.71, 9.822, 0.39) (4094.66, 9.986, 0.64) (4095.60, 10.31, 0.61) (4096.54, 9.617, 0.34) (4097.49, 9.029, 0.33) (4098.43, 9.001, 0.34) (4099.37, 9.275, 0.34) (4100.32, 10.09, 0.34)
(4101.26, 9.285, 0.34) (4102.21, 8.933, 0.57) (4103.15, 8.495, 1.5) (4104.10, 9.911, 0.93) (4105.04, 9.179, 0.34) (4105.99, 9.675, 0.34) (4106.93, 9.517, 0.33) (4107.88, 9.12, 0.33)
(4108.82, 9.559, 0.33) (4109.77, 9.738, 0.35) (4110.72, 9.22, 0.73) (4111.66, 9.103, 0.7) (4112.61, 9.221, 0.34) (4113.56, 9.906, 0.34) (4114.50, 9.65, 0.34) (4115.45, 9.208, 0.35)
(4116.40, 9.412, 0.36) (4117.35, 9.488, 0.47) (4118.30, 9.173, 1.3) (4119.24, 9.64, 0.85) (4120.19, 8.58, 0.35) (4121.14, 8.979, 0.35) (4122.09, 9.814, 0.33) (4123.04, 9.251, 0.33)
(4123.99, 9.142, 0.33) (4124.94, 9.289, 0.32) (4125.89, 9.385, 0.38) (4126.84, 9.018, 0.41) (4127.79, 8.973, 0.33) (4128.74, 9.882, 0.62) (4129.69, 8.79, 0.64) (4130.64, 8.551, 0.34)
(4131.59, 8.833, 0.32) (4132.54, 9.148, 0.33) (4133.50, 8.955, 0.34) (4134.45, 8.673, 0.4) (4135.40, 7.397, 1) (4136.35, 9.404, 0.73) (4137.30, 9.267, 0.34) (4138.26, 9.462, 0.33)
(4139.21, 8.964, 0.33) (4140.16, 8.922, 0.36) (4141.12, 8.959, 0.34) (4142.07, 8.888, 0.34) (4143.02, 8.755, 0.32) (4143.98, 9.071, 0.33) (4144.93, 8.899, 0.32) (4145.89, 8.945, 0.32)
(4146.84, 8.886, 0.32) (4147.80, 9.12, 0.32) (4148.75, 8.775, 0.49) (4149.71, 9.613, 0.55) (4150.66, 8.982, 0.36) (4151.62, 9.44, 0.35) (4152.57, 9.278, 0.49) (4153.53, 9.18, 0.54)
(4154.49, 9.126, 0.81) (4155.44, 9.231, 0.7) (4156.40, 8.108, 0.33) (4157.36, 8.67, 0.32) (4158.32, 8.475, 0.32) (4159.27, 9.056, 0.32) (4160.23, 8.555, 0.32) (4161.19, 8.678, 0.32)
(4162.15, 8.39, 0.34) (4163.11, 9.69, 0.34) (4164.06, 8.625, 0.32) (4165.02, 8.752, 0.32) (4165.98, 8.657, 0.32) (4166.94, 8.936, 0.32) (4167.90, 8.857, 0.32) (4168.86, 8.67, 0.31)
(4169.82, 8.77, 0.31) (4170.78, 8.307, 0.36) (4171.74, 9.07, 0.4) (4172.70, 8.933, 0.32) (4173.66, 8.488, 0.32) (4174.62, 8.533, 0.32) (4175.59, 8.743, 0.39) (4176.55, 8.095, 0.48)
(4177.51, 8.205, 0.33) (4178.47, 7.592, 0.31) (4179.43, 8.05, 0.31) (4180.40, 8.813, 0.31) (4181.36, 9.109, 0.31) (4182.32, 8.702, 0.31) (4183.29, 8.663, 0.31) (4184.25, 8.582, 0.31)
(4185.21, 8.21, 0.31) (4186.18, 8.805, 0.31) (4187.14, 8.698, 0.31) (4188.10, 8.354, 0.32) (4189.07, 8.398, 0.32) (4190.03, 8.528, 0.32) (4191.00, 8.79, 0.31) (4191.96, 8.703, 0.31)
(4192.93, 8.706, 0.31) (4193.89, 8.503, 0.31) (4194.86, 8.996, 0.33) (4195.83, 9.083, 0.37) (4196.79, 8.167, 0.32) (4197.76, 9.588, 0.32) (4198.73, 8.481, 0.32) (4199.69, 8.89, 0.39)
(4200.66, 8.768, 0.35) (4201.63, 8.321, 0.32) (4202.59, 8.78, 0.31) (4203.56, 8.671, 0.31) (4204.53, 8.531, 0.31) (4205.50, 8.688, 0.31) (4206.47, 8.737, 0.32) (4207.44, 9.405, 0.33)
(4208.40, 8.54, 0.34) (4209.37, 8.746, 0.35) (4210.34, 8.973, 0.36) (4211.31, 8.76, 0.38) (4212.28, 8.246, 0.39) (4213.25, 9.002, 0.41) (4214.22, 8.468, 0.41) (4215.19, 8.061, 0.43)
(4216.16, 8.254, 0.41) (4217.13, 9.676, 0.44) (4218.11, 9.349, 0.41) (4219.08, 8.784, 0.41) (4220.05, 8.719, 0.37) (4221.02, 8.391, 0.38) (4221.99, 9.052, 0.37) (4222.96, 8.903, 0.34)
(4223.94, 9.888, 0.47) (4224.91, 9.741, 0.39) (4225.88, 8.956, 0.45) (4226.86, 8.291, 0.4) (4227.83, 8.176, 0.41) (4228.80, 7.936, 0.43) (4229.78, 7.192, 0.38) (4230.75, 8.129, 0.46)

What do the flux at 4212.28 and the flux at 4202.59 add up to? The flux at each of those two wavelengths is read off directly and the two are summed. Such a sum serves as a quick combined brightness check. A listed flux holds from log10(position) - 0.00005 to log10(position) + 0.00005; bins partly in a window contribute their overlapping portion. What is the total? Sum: 17.0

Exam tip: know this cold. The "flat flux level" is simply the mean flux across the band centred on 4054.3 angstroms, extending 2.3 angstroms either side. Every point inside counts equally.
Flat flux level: 8.5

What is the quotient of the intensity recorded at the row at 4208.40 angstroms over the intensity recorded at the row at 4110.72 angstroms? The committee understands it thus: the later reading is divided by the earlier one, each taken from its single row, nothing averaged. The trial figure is 0.93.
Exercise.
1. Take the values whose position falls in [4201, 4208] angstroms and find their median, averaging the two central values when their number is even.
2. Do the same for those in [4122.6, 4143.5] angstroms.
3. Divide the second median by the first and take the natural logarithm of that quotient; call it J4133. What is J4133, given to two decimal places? 0.03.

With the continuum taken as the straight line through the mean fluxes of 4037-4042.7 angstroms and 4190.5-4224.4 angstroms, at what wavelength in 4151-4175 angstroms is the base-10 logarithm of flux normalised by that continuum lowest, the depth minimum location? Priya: 4156.40 angstroms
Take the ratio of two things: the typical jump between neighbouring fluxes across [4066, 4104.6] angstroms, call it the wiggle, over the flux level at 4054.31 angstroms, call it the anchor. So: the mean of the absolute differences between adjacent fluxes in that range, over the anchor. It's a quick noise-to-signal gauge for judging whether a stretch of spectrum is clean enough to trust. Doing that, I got 0.064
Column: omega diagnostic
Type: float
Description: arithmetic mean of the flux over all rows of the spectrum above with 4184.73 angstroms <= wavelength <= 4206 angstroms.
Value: 8.67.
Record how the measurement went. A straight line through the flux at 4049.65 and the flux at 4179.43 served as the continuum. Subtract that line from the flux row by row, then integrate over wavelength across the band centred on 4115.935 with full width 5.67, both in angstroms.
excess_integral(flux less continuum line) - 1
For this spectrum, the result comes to 3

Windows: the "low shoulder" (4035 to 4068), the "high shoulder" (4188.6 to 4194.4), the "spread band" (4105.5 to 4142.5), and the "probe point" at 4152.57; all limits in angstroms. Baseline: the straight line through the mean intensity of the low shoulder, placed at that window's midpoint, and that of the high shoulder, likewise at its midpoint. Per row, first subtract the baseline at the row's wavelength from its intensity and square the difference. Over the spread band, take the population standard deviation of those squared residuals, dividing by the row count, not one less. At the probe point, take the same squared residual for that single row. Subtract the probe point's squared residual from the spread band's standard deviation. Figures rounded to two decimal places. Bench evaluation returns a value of 0.12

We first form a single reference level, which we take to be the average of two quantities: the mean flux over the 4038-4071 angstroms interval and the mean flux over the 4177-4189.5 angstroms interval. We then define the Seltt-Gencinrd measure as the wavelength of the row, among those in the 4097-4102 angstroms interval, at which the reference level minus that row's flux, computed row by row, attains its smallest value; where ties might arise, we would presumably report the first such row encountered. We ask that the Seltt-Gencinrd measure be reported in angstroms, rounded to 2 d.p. 4100.32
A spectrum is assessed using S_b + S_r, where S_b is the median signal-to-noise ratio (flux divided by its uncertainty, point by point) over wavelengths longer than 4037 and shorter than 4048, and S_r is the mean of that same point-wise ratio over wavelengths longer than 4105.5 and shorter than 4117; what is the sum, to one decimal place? 49.5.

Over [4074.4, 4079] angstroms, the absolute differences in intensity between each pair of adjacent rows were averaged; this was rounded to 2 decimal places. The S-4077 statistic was 0.69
